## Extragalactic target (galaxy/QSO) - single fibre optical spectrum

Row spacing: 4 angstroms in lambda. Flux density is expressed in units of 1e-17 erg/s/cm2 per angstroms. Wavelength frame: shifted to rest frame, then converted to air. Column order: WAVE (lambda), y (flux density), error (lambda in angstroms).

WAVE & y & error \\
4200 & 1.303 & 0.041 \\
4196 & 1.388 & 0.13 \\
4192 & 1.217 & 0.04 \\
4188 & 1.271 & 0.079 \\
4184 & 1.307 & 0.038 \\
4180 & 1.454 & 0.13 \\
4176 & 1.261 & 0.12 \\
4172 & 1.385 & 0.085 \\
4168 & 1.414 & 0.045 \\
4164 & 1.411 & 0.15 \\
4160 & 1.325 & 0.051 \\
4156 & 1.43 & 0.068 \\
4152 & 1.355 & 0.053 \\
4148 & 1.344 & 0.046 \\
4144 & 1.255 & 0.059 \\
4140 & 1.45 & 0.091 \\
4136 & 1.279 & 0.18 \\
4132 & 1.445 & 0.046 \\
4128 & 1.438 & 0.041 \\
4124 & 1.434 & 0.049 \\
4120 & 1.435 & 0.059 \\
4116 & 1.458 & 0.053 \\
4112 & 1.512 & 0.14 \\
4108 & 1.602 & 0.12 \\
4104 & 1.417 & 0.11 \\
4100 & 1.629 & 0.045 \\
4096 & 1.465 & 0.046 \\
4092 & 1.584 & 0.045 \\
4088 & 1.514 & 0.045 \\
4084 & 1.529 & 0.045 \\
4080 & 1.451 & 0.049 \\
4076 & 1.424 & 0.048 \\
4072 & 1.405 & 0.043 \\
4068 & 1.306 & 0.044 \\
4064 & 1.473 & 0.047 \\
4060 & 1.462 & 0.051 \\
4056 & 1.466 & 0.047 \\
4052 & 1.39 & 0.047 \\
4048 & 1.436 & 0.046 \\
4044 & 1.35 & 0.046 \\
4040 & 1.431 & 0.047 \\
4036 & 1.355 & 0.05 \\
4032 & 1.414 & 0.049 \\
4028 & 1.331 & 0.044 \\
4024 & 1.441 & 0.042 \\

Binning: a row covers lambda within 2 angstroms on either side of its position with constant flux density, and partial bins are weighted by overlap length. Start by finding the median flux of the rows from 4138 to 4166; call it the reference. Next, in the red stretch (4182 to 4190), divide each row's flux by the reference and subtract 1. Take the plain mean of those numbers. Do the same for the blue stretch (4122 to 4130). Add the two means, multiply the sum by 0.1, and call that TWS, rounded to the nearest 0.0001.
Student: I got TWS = 0.0011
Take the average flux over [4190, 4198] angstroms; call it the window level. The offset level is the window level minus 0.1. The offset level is 1.20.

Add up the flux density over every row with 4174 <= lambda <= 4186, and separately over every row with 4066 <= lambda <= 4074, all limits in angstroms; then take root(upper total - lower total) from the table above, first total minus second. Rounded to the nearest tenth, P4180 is 1.1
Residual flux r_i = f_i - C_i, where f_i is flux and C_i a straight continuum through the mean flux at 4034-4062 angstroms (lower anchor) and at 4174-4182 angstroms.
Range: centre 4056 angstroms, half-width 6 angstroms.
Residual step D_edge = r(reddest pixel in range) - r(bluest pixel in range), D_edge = 0.08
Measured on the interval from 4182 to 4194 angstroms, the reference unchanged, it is -0.09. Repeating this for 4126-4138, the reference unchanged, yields -0.16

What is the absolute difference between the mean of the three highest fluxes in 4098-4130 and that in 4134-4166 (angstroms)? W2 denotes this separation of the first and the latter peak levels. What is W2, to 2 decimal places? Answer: 0.15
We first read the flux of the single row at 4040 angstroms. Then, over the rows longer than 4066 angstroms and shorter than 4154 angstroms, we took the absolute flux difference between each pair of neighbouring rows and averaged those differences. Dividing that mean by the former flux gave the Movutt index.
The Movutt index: 0.0599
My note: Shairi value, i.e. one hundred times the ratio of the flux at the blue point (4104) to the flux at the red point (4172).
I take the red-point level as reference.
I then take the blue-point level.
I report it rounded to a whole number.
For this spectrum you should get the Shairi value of 102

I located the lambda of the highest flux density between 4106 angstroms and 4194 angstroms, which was 4108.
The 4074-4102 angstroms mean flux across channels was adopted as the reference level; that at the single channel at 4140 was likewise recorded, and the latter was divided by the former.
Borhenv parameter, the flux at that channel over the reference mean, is 0.958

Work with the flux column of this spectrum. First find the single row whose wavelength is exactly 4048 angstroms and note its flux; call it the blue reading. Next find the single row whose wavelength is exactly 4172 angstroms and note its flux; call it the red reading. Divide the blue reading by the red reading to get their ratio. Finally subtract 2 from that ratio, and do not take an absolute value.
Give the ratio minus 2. -0.96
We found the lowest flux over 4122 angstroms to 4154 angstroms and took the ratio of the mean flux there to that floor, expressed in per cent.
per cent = 109.6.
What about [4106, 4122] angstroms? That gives 104.7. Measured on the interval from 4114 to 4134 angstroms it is 100.6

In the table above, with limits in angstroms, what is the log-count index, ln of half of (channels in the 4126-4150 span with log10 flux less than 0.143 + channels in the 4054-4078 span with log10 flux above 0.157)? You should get 1.1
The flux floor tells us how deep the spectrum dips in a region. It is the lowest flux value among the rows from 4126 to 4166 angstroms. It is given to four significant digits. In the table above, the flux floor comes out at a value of 1.255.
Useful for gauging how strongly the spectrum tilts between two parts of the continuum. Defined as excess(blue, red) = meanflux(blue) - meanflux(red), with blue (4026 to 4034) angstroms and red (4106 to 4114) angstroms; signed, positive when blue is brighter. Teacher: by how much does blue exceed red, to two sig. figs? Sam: -0.18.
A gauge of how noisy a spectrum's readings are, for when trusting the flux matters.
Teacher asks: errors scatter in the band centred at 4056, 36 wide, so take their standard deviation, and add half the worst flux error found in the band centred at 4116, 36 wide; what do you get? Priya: 0.072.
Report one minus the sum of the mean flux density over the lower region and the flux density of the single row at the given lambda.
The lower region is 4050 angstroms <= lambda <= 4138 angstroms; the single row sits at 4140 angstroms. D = -1.91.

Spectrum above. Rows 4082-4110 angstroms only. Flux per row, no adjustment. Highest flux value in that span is 1.629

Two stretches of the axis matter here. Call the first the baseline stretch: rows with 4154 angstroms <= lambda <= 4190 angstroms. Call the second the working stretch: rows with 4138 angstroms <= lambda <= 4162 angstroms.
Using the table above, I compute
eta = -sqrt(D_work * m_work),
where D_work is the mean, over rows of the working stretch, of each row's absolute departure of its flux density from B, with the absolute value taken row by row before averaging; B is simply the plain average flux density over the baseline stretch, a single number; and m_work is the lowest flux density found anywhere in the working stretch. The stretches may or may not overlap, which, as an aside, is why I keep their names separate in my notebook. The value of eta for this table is -0.26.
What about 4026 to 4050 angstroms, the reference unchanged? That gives -0.23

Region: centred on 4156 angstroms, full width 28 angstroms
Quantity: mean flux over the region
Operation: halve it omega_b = 0.68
